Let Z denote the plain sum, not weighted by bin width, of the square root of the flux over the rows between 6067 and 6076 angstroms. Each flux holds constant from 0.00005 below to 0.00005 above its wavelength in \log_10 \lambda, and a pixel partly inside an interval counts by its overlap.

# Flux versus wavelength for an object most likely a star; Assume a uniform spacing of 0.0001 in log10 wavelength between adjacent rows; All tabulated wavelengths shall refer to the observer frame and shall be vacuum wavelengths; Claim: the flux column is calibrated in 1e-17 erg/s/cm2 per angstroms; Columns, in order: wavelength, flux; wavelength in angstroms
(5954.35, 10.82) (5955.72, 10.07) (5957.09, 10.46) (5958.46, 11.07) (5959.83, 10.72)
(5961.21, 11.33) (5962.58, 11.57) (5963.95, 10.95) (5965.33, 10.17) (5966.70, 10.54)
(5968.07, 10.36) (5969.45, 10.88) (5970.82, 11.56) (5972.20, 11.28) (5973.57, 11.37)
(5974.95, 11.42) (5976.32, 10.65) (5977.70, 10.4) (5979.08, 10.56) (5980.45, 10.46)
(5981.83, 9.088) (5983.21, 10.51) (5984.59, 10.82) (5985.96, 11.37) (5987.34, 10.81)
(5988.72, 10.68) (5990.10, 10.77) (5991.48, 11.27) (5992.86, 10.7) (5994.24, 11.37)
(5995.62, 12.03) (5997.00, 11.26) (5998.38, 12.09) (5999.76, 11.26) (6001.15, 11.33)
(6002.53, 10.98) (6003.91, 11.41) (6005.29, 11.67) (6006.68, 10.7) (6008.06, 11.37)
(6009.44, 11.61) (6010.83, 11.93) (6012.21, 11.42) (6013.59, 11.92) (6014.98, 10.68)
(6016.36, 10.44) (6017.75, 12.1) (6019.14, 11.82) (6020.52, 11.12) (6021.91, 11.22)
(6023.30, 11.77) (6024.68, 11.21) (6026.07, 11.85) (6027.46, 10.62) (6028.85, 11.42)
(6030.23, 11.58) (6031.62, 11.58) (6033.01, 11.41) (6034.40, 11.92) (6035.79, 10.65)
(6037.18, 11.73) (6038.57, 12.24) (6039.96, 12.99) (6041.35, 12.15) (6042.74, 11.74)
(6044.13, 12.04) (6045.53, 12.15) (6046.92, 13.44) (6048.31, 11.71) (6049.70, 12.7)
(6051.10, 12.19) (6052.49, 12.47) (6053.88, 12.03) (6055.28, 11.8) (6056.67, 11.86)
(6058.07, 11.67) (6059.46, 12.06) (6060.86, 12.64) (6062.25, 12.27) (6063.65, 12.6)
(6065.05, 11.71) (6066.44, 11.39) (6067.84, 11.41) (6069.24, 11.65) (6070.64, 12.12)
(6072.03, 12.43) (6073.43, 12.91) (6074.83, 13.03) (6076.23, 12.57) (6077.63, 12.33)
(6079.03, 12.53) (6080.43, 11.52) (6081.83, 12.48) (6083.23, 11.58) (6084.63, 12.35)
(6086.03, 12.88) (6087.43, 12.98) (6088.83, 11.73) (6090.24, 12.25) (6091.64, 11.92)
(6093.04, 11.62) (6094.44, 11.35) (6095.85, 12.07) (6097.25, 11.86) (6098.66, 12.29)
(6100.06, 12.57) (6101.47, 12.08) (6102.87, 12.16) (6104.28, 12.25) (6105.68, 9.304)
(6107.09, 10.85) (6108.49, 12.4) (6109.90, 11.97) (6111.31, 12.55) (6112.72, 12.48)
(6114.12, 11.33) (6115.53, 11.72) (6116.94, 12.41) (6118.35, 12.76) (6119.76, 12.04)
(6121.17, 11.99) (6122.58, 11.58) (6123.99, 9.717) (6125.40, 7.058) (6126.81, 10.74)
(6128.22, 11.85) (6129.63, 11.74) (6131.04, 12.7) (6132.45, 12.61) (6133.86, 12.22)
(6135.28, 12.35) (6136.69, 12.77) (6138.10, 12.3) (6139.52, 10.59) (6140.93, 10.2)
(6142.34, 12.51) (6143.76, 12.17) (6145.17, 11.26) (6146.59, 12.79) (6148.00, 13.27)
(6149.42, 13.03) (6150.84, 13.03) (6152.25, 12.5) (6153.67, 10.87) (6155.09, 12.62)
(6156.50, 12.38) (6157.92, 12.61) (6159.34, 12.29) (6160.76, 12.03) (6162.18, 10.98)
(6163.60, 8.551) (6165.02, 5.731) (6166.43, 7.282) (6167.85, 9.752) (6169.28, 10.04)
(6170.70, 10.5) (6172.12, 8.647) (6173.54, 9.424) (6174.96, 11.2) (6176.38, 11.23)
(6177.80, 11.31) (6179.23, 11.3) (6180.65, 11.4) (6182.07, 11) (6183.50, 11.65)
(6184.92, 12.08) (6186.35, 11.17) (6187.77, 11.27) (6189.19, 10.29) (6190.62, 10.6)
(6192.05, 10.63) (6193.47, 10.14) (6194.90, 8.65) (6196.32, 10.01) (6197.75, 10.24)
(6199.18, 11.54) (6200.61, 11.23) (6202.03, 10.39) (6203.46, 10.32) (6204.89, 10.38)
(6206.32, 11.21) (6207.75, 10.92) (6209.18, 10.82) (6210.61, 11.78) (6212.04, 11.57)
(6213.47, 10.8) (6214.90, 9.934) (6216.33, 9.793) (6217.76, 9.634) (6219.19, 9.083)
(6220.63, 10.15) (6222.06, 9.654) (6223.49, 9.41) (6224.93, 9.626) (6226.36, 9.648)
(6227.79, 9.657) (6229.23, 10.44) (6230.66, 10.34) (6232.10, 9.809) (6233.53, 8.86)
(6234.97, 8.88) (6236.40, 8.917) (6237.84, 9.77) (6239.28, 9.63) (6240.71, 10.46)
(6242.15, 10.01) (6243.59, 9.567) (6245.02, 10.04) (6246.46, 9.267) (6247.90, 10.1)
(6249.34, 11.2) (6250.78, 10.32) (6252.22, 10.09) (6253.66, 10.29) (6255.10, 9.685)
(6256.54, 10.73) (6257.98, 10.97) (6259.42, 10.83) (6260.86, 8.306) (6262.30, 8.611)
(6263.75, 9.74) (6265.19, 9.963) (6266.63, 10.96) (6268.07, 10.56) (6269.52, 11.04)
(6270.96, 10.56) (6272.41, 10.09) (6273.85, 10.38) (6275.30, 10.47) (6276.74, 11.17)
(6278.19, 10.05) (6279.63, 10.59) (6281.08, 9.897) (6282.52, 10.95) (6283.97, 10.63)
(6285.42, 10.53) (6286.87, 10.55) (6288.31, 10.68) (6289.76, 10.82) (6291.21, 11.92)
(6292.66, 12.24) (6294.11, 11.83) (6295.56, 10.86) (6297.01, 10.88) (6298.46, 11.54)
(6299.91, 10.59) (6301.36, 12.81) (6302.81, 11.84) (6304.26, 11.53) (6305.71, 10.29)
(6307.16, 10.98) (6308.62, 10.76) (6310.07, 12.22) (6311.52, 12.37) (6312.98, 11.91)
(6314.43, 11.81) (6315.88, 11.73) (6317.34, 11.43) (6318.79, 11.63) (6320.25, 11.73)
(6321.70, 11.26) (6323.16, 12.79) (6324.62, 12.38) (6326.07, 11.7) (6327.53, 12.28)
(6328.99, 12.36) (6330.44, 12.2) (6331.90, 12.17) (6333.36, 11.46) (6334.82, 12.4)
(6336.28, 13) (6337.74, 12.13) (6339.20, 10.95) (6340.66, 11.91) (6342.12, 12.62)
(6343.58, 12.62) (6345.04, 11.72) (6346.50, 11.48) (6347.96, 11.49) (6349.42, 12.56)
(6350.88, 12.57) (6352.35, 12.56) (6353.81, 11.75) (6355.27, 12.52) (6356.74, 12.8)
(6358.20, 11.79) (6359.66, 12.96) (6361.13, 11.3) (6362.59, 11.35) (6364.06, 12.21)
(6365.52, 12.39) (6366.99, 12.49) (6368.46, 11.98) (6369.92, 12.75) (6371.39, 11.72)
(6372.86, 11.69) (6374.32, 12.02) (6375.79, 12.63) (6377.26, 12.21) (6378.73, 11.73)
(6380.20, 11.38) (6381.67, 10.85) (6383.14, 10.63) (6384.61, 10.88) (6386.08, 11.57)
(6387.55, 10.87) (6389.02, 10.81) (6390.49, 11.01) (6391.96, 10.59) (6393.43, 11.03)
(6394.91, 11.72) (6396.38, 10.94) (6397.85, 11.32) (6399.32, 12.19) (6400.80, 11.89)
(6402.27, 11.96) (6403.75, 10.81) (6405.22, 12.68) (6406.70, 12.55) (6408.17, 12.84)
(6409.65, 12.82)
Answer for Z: 21.0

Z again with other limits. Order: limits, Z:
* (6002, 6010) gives 20.2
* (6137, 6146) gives 20.3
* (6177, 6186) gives 20.3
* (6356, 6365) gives 20.8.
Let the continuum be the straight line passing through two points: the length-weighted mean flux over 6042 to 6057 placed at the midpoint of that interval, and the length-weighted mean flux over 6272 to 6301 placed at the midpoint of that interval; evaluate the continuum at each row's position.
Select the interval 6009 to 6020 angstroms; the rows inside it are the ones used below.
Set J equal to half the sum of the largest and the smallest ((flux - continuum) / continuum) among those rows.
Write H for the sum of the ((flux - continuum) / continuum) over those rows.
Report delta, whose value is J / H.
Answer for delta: 0.15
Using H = -0.6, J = -0.09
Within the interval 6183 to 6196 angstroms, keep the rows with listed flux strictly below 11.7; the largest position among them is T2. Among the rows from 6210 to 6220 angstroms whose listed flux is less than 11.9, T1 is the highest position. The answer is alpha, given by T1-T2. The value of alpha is 24.3 angstroms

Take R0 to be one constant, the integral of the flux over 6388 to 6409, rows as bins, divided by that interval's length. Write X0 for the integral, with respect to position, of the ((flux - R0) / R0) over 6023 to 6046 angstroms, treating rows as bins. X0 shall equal 0.2 angstroms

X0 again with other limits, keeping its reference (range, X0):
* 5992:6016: -0.4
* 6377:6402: -0.7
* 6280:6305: -0.9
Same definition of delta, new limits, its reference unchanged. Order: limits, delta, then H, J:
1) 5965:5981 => 0.08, -1.7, -0.14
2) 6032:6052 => 0.08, -0.2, -0.02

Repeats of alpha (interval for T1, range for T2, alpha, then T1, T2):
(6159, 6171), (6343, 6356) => -177.3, 6170.70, 6347.96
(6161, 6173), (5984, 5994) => 179.3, 6172.12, 5992.86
